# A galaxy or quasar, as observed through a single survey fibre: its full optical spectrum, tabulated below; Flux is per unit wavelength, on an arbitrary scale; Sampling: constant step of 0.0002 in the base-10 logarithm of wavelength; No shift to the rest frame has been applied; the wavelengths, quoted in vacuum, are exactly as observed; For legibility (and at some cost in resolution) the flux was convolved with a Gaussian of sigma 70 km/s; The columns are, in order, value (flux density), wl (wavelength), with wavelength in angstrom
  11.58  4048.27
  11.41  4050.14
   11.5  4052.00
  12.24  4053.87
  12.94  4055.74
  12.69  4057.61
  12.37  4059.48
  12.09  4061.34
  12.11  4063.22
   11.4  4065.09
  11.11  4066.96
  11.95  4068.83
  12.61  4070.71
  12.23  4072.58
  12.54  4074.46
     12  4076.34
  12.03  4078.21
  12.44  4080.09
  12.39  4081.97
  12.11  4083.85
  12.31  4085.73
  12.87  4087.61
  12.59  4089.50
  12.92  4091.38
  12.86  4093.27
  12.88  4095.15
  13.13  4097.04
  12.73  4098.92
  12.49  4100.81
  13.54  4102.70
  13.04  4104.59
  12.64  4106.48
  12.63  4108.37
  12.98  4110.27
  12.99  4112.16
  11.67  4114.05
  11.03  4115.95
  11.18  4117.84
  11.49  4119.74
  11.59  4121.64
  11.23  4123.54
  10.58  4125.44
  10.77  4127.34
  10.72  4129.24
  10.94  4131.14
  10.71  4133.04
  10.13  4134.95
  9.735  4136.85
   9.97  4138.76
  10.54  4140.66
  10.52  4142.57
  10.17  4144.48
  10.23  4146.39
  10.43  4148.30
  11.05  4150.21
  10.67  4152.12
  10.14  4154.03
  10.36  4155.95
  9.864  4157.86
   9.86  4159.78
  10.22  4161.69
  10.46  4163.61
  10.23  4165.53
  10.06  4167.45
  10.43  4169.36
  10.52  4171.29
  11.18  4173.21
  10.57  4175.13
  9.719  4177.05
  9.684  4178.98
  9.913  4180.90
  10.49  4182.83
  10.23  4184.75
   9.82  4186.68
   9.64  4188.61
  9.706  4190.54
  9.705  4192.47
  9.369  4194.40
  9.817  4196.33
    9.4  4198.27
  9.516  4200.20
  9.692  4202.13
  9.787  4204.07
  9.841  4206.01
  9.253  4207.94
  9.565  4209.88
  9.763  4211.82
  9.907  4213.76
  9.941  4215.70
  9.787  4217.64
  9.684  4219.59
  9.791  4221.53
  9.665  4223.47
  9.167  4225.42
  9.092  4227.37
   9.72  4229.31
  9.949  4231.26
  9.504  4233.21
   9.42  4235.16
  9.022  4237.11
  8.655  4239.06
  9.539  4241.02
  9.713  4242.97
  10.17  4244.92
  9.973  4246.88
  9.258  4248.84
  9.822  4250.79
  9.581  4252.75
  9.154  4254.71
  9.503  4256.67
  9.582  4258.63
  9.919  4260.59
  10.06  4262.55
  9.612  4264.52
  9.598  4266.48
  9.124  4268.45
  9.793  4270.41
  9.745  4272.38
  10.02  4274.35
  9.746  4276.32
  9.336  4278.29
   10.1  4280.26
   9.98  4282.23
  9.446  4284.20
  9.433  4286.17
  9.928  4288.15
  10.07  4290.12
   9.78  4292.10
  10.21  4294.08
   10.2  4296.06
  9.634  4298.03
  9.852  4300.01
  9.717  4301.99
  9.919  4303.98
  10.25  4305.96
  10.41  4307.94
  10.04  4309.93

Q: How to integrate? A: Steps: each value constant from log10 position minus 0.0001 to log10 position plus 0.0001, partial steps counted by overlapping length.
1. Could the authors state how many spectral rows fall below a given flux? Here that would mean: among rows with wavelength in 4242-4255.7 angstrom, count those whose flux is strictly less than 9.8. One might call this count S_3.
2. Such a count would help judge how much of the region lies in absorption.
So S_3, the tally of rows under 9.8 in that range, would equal 4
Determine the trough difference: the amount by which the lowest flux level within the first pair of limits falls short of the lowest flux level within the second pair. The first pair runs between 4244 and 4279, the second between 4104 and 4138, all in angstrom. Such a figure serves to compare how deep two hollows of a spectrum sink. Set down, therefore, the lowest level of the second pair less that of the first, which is 0.61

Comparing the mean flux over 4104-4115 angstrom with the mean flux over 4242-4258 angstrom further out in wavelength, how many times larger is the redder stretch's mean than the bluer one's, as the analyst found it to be 0.76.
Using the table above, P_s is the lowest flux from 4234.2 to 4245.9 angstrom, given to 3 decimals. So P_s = 8.655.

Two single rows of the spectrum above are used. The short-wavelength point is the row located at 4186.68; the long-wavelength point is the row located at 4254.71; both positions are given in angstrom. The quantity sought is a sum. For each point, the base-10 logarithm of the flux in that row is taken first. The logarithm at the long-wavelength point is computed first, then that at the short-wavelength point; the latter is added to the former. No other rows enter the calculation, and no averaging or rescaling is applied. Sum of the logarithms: 1.95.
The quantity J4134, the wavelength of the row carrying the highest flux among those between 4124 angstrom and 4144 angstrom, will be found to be 4131.14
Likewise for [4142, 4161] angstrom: 4150.21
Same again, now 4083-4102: 4097.04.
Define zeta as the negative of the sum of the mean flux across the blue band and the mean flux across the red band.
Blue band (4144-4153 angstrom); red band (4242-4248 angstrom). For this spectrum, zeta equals -20.5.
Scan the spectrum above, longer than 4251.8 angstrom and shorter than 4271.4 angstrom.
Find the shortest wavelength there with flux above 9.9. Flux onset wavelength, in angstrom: 4260.59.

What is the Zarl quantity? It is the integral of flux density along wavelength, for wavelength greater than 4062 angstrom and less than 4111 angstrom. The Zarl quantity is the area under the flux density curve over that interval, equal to 611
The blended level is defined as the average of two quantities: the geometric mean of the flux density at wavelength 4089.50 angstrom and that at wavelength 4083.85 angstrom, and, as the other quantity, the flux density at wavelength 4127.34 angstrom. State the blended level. 11.6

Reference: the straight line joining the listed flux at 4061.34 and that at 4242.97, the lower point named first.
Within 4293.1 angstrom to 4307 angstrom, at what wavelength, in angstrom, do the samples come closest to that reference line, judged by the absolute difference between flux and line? 4298.03 angstrom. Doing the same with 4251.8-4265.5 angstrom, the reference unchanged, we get 4252.75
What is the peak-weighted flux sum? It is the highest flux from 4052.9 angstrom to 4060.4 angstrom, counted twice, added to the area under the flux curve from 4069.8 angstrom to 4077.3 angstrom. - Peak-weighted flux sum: 119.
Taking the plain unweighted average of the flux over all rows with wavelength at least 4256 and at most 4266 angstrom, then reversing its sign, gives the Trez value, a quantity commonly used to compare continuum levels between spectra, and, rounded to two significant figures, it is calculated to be -9.7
